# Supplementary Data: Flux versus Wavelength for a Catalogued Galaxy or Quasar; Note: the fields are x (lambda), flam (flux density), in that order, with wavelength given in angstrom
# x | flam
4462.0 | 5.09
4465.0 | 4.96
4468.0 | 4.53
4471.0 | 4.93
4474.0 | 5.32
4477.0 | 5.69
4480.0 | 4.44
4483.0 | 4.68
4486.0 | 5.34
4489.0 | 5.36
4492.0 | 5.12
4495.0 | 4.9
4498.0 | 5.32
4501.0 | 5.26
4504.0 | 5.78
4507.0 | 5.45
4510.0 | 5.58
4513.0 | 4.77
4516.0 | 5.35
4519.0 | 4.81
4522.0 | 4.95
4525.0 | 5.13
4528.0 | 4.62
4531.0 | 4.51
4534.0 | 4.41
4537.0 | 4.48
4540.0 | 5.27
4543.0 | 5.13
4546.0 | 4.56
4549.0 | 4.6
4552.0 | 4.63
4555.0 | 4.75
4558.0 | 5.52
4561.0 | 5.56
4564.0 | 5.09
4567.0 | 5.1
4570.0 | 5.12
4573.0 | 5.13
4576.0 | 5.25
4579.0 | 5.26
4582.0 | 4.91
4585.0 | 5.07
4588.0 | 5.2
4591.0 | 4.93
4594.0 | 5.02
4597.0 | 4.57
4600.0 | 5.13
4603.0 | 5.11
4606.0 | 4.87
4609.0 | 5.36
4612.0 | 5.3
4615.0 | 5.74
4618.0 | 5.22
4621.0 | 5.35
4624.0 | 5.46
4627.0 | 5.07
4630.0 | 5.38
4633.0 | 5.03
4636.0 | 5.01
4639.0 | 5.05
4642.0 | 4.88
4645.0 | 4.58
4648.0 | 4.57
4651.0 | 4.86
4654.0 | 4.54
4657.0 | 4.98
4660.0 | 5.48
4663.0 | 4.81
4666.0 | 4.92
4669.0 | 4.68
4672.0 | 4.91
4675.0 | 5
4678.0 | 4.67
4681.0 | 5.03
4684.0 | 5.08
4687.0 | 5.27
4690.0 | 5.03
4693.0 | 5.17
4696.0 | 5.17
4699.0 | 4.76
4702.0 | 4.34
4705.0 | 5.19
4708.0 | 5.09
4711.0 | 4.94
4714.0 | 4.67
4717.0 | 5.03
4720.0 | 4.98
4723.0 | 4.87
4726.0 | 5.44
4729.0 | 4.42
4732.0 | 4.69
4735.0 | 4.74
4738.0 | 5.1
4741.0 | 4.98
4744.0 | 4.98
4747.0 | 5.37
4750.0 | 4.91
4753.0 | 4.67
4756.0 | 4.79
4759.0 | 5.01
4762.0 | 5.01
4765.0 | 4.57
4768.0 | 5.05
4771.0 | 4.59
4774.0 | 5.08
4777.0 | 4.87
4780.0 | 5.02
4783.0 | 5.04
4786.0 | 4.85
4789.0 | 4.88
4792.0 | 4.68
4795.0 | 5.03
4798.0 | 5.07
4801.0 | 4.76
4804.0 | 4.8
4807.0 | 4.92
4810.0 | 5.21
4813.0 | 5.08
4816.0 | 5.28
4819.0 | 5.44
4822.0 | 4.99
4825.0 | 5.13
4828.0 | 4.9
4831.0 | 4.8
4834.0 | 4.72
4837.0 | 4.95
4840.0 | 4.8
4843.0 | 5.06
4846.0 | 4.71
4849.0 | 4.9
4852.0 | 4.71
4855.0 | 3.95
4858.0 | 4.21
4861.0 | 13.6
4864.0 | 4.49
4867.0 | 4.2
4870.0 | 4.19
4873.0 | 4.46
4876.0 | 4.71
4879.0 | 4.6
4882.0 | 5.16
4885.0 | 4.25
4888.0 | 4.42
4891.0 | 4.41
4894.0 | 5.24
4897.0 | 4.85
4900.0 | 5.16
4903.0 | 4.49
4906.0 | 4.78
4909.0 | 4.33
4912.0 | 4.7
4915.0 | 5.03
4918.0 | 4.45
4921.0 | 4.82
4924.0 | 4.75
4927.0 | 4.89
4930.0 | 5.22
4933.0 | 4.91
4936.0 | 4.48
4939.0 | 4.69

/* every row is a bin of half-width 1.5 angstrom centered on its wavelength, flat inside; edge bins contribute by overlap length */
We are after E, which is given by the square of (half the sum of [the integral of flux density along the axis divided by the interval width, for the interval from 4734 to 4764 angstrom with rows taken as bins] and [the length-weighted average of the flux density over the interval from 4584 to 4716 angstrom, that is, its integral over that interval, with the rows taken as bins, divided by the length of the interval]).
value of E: 24.8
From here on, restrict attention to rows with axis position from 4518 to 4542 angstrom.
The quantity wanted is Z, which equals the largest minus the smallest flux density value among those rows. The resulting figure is 0.86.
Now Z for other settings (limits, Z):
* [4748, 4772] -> 0.48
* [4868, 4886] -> 0.97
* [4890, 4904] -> 0.83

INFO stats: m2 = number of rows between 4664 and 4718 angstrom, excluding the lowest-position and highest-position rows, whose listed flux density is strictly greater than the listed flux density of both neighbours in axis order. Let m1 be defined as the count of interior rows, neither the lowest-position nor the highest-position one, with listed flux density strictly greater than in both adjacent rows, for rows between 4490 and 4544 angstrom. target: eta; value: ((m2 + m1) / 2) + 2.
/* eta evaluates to 6.5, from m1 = 6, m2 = 3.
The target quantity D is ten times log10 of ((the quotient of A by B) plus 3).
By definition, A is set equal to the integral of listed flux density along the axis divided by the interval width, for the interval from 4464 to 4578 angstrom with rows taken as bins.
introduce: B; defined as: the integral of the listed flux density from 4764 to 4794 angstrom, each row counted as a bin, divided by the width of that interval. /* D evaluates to 6.058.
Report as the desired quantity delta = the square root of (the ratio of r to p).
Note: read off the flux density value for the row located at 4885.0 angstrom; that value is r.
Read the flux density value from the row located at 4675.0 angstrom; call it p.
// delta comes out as 0.92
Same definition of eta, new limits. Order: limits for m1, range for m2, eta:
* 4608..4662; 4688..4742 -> 6.5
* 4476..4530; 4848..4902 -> 7.5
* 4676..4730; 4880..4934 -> 7.5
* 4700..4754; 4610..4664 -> 7.5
